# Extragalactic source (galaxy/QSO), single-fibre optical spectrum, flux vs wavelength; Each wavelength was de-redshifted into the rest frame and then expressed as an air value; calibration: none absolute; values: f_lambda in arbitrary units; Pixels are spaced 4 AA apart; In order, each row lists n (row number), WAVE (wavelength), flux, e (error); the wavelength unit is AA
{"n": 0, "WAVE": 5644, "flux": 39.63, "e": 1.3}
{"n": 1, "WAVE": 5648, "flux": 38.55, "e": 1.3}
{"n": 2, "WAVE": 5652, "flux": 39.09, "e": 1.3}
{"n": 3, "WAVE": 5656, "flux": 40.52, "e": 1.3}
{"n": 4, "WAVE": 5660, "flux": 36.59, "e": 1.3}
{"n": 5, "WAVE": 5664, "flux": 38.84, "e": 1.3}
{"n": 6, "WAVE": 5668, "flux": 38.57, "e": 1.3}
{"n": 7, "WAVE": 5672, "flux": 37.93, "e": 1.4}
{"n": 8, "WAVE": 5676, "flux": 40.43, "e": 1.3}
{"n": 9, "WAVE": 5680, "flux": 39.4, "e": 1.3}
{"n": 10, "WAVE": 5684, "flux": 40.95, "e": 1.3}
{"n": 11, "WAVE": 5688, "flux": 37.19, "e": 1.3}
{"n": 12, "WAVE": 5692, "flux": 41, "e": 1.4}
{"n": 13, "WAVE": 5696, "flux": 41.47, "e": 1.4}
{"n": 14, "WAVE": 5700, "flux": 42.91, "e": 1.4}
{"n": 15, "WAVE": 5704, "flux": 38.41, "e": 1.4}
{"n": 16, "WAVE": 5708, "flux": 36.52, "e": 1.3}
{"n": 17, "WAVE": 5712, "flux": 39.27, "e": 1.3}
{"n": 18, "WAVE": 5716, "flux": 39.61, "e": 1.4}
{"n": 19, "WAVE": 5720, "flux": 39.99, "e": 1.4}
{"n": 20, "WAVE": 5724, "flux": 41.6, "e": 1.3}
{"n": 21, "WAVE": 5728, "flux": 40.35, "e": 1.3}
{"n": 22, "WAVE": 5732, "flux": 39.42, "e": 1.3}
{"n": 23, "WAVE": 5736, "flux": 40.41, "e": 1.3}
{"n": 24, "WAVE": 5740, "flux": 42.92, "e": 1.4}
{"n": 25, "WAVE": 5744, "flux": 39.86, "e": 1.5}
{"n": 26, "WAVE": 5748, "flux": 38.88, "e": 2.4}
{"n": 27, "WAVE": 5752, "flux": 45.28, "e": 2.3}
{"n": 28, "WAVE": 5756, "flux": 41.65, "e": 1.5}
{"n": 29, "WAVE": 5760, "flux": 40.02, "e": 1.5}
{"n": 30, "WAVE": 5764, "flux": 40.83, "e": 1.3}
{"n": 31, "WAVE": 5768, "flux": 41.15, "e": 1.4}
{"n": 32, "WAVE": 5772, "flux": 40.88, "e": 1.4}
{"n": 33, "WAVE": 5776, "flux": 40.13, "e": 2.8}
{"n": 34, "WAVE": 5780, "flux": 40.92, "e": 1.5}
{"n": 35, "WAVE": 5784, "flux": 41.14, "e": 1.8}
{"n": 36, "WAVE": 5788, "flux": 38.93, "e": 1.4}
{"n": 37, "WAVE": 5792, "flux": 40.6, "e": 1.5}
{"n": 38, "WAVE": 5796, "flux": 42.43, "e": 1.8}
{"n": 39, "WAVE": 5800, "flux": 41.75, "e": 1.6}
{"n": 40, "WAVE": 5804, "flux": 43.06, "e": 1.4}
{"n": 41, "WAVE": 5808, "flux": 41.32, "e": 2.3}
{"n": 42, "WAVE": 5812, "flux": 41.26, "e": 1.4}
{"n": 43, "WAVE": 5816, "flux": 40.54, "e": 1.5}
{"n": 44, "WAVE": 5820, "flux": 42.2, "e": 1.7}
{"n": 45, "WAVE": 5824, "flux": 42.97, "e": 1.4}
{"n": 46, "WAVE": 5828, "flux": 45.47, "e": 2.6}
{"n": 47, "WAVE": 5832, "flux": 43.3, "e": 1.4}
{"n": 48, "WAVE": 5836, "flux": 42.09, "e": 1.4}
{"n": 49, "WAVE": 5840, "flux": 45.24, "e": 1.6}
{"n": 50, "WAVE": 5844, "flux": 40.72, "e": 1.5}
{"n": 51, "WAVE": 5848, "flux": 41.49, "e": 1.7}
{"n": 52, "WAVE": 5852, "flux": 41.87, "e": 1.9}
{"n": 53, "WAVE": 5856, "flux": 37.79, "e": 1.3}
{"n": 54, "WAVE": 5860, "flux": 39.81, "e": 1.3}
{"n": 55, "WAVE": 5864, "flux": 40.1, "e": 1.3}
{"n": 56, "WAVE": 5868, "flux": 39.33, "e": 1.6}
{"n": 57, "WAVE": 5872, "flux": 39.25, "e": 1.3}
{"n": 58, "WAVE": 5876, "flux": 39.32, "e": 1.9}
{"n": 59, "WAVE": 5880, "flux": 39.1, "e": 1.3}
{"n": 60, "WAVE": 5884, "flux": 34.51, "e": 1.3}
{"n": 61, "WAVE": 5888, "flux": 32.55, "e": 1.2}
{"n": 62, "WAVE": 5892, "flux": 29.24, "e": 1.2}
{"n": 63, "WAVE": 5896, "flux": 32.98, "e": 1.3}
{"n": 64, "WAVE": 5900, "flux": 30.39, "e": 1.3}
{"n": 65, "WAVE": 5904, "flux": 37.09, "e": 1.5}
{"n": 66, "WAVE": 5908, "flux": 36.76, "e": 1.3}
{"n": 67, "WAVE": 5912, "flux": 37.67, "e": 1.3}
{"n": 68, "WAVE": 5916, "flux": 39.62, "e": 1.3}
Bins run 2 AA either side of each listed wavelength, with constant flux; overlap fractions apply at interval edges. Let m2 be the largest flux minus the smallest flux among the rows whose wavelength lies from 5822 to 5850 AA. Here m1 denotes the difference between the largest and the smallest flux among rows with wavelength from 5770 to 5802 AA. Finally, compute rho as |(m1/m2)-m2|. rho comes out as 4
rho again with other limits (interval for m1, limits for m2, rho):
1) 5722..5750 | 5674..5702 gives 5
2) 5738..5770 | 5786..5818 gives 3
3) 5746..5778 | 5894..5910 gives 6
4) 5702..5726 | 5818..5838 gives 2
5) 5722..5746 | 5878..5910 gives 10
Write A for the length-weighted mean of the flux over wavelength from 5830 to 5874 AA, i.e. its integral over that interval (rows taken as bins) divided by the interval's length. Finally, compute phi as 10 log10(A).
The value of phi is 16.1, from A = 41.0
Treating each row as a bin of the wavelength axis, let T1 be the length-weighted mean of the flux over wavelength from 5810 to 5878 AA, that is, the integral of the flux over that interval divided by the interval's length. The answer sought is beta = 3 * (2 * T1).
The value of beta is 248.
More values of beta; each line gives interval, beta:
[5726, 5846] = 249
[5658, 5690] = 232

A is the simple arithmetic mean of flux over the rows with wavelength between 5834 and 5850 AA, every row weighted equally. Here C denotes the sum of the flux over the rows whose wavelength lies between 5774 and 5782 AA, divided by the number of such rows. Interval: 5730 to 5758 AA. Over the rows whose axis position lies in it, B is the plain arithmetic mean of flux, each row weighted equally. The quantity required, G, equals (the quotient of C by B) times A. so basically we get 42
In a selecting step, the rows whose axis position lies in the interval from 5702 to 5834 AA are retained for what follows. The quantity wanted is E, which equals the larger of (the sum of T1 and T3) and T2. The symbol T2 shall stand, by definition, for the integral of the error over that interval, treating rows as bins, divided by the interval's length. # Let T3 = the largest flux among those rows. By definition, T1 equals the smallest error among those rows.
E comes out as 47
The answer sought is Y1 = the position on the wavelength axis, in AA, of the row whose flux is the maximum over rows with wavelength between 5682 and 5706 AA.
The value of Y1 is 5700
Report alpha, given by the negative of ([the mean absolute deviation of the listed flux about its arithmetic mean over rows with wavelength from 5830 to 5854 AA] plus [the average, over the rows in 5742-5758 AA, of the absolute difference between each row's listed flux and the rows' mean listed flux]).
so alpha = -3.26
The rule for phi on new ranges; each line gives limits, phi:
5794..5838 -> 16.3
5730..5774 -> 16.1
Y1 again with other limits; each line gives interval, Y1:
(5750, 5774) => 5752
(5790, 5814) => 5804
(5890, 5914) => 5912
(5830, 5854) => 5840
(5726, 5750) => 5740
